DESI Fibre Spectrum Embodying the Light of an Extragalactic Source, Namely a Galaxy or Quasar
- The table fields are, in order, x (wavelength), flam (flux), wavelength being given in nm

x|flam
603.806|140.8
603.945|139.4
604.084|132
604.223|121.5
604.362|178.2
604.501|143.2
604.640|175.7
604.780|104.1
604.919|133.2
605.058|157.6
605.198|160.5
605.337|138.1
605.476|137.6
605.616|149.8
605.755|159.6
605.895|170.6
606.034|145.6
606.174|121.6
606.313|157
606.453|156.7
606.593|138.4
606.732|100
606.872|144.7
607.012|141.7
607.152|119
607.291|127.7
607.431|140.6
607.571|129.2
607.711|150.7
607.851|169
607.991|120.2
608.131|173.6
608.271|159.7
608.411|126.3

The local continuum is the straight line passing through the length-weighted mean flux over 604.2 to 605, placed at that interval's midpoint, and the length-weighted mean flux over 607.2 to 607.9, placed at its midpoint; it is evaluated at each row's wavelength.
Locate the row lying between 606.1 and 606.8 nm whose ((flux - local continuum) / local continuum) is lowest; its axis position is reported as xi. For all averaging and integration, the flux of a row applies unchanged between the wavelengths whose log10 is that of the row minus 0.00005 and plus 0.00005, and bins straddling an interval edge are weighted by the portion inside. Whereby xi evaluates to 606.732 nm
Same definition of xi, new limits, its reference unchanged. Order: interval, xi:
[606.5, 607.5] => 606.732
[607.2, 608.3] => 607.991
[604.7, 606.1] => 604.780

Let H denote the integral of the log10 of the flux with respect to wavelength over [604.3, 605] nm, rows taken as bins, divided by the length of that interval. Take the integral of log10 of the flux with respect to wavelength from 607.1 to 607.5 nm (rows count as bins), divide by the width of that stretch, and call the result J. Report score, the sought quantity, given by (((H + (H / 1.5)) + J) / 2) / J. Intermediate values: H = 2.16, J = 2.11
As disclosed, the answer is 1.35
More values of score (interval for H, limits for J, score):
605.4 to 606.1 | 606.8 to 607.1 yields 1.35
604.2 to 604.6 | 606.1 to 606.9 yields 1.35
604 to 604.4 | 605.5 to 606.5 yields 1.32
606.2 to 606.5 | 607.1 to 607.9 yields 1.35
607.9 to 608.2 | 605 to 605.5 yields 1.33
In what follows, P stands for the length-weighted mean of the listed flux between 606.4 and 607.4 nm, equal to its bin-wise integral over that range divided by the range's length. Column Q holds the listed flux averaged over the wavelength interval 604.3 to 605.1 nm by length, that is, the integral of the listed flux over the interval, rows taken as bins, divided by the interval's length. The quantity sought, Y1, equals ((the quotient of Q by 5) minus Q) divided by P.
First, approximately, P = 133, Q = 148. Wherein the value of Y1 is -0.89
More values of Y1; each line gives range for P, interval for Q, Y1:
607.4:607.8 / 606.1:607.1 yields -0.77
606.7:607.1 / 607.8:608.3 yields -0.95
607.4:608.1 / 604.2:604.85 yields -0.81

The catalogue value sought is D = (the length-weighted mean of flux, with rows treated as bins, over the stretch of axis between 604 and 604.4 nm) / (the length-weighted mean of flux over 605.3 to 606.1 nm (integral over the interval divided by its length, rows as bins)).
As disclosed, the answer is 0.94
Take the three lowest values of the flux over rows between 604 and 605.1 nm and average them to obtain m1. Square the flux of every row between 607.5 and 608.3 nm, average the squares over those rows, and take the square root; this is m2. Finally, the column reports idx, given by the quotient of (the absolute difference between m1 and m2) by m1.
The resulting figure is 0.27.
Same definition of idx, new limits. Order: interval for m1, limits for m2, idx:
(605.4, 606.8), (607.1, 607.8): 0.12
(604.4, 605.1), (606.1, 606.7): 0.14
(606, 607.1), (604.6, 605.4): 0.22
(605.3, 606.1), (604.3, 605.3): 0.08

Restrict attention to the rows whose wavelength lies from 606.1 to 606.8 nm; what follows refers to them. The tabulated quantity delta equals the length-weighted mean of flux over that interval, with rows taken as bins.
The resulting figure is 135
